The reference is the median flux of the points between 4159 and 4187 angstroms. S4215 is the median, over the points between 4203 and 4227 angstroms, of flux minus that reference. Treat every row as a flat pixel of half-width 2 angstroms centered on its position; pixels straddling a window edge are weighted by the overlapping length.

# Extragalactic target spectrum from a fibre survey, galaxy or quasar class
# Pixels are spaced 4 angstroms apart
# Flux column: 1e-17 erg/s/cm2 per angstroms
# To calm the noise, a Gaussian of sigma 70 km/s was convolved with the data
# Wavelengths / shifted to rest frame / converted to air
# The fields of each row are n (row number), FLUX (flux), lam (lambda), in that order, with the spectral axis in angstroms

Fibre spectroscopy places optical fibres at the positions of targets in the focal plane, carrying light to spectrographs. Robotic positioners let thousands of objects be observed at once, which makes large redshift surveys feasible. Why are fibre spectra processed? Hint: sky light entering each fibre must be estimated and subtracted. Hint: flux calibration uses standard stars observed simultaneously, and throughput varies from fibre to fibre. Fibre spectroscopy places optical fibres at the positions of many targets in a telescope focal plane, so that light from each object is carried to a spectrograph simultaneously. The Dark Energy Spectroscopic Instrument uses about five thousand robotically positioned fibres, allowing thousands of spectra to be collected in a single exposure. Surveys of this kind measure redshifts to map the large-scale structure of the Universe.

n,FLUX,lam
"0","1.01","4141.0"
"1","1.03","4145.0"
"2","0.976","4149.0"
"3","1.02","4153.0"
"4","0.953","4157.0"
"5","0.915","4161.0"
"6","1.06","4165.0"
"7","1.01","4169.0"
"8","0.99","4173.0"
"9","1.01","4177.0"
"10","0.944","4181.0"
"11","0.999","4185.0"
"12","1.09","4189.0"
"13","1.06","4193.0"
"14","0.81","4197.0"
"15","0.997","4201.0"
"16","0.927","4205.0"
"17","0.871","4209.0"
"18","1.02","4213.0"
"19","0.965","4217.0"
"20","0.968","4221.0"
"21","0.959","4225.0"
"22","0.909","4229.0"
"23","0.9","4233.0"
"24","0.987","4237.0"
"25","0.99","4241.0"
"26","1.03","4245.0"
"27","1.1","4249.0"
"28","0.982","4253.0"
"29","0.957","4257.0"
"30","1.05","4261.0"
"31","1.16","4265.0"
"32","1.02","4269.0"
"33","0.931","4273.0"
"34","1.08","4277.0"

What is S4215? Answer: -0.037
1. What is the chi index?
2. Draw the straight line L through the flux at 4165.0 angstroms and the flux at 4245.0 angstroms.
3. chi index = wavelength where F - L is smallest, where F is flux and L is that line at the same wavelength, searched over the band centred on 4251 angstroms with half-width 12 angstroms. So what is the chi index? 4257.0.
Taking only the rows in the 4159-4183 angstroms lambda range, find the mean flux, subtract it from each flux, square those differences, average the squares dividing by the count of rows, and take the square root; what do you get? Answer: 0.047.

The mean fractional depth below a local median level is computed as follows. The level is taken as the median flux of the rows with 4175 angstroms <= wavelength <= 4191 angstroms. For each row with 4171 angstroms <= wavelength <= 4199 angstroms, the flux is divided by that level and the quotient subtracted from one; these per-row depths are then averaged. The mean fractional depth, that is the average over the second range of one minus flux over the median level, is 0.018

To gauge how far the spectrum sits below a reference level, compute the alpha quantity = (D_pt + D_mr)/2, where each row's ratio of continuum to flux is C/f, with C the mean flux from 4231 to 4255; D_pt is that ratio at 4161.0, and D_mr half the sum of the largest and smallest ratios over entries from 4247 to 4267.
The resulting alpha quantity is 1.02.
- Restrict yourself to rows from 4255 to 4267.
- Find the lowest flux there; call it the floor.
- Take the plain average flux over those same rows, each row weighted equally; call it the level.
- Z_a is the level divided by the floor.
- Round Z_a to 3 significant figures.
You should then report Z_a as 1.10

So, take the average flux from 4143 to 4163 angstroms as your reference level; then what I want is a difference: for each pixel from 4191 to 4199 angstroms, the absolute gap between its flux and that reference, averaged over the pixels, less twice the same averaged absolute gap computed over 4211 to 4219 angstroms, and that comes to 0.070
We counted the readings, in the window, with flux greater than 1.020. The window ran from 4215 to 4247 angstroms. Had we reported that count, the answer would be 1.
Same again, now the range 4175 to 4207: 2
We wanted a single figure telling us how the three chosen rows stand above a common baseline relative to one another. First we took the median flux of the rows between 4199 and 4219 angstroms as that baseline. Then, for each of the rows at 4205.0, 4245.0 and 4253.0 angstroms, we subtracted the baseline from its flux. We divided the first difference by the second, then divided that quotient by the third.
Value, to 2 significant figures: -34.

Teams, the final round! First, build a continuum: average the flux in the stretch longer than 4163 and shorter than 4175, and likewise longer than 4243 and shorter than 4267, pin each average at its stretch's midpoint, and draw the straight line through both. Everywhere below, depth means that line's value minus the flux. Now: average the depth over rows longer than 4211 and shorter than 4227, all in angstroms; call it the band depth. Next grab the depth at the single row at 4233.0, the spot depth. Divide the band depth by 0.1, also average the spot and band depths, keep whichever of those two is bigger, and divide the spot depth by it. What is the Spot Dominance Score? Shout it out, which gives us 0.24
